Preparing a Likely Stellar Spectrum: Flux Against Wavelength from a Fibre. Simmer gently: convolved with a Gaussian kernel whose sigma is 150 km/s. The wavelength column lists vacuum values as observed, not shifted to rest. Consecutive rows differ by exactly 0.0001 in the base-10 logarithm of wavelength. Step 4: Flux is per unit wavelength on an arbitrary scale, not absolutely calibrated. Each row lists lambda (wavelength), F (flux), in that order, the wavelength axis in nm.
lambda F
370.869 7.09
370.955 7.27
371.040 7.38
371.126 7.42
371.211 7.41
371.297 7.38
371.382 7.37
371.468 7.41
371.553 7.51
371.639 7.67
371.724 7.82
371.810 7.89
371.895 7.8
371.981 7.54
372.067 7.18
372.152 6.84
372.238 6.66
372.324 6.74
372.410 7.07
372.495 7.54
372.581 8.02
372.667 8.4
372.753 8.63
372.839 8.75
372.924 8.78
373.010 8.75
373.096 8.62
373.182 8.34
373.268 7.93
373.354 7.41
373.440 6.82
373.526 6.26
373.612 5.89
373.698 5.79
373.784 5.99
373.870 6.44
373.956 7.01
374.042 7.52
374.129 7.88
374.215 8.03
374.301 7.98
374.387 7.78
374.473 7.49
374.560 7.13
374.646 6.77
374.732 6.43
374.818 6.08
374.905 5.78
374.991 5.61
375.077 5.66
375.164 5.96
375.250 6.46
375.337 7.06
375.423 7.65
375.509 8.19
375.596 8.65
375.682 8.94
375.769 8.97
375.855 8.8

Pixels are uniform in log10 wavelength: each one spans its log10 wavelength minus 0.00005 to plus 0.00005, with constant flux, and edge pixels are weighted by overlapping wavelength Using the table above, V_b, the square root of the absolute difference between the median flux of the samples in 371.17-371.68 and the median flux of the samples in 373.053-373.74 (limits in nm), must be 0.5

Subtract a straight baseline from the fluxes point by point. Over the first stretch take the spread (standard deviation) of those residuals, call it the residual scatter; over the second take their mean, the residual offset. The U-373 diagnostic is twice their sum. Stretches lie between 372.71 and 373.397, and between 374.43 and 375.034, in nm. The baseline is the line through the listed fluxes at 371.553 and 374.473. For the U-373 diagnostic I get -1.1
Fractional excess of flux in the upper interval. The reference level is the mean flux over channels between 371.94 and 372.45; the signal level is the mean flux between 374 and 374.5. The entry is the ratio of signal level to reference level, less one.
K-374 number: 0.11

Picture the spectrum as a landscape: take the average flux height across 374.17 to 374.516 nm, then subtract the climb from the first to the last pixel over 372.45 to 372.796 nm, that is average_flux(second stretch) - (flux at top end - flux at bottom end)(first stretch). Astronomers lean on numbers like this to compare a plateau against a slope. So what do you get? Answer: 6.7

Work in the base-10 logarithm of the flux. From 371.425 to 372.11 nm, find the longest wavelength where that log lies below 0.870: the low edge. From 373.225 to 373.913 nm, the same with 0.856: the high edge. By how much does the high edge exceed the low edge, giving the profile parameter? 1.80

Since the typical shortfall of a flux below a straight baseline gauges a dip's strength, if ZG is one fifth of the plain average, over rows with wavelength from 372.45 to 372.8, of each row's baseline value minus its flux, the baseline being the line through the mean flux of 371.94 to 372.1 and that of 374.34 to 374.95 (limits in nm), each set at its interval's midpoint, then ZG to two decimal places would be -0.18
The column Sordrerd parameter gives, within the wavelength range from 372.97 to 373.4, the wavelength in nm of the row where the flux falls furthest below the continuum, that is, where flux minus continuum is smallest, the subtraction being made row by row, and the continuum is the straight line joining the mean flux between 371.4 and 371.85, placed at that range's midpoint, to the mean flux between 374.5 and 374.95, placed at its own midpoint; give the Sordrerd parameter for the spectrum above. 373.354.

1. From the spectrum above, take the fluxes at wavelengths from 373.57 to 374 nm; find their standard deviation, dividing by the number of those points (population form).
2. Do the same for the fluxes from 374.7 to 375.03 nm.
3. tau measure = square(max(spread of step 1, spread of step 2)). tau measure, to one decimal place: 0.2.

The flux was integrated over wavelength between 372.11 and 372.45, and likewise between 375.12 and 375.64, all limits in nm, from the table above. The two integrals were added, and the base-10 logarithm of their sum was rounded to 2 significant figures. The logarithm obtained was 0.79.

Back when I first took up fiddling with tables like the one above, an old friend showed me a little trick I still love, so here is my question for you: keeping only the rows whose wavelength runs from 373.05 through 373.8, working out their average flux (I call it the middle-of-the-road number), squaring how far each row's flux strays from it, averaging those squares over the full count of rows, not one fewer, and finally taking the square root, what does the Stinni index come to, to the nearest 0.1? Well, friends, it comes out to 1.0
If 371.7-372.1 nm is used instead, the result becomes 0.3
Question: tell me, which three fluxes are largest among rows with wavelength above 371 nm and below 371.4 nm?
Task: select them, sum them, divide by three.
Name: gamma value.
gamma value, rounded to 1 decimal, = 7.4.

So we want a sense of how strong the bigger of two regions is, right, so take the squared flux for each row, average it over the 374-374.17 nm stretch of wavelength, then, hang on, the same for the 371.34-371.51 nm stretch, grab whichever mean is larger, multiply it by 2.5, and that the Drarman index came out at 148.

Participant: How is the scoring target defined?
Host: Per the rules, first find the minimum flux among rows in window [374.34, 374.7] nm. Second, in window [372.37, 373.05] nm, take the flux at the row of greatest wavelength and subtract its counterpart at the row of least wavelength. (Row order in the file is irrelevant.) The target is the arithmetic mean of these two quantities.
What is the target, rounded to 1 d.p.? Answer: 4.2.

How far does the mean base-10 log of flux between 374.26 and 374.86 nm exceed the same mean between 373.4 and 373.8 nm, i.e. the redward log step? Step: 0.061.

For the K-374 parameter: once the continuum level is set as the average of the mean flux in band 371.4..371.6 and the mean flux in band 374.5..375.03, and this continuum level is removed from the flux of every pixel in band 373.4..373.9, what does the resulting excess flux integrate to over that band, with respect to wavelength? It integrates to -0.35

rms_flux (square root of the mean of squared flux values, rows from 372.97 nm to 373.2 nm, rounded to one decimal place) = 8.6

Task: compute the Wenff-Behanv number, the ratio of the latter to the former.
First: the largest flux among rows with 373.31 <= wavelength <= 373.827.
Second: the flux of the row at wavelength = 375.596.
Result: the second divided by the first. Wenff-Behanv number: 1.17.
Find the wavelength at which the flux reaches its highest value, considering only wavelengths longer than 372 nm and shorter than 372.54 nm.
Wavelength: 372.495 nm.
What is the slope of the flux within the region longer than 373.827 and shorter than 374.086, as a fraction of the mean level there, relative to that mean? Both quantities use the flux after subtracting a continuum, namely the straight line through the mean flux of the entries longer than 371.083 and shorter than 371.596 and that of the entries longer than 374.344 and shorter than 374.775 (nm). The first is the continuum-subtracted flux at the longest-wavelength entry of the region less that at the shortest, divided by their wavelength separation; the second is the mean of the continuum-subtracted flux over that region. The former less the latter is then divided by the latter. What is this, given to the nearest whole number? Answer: -35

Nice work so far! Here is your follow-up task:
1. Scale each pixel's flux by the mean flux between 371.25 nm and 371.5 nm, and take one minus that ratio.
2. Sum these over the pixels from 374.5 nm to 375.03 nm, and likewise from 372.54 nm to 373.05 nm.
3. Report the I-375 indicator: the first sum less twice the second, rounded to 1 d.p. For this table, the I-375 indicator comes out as 2.8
